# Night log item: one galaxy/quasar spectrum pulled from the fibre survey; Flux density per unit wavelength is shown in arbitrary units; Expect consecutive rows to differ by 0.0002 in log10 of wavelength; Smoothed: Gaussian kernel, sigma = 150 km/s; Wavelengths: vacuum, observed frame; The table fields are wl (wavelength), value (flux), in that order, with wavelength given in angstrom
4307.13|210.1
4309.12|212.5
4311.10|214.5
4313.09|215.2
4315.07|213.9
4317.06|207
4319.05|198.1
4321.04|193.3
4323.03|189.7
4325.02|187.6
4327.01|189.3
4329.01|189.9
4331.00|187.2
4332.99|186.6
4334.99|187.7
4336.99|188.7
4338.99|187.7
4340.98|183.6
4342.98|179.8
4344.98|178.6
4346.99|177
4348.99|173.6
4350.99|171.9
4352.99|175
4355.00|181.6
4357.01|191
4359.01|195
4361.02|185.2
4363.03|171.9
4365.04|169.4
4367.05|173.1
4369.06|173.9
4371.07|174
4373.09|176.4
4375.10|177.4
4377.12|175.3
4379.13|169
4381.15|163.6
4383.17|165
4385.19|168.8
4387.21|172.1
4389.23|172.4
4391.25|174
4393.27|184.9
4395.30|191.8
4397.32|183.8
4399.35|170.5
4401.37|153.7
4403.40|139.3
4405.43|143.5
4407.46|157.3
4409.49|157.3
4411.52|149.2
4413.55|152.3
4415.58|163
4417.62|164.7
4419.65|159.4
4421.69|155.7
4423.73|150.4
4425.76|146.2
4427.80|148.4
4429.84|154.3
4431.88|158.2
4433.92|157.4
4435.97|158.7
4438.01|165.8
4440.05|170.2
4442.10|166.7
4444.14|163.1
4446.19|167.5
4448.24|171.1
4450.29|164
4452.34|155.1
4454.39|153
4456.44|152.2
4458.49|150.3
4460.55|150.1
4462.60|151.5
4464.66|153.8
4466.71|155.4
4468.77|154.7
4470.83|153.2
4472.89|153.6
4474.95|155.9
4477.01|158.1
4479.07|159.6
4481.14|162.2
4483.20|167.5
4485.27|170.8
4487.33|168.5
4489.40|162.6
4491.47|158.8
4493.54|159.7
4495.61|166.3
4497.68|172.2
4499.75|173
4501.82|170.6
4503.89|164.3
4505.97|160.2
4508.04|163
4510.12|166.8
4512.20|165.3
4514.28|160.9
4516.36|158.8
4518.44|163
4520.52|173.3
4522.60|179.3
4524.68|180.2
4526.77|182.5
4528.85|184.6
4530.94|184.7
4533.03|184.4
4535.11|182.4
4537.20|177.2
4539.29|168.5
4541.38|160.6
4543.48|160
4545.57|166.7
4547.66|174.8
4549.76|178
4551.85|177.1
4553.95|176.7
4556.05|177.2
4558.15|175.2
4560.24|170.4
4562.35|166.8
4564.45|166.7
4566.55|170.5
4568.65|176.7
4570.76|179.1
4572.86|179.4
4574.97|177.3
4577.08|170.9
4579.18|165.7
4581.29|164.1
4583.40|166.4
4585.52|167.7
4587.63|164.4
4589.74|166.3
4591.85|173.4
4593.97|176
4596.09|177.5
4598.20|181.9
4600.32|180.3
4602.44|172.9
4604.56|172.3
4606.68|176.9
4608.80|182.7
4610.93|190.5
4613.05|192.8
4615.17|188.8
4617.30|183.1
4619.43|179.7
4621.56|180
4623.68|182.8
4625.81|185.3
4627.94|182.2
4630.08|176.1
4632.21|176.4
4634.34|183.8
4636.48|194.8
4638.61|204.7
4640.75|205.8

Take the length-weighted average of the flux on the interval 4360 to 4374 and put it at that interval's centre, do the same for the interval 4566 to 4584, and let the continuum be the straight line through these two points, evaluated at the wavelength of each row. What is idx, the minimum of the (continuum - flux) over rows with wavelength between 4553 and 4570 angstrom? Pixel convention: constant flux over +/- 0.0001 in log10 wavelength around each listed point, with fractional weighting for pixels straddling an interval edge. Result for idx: -5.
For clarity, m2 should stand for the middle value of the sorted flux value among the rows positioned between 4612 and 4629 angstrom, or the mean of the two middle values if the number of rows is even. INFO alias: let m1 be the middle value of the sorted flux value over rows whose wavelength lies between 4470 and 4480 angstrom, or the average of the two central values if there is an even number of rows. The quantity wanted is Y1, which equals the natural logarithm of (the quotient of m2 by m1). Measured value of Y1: 0.16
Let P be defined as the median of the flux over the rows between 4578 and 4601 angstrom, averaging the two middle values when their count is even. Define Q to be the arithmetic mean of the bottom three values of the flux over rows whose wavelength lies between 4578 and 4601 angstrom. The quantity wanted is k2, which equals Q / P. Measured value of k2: 0.98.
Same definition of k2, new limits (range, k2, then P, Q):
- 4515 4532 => 0.92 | 180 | 165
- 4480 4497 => 0.97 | 164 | 160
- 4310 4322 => 0.95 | 210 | 199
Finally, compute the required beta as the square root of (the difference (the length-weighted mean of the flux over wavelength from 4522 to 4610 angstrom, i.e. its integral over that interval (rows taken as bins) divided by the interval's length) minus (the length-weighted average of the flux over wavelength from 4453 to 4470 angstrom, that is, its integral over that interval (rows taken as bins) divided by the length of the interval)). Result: 4.6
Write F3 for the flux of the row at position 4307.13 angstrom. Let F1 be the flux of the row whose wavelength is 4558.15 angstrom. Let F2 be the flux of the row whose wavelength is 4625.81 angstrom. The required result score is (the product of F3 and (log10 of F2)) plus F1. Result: 652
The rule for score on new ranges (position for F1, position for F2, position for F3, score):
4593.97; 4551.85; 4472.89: 521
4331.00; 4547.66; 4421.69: 536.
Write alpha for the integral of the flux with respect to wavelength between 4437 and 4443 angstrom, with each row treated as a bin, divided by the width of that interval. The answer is 168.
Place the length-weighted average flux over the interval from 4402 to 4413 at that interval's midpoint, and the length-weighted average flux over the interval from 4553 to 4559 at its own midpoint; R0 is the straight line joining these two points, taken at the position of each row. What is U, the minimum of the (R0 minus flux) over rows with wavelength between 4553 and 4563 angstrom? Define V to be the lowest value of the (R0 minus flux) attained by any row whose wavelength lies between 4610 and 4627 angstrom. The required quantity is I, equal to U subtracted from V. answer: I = -5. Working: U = -1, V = -6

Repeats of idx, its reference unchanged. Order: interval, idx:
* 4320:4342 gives -18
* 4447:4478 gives 3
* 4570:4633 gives -21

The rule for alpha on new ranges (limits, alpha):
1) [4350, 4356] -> 176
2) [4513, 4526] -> 169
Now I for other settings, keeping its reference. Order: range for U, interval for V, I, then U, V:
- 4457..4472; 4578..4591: 9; 5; 14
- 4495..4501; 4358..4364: -47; -7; -54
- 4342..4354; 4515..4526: 32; -42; -10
